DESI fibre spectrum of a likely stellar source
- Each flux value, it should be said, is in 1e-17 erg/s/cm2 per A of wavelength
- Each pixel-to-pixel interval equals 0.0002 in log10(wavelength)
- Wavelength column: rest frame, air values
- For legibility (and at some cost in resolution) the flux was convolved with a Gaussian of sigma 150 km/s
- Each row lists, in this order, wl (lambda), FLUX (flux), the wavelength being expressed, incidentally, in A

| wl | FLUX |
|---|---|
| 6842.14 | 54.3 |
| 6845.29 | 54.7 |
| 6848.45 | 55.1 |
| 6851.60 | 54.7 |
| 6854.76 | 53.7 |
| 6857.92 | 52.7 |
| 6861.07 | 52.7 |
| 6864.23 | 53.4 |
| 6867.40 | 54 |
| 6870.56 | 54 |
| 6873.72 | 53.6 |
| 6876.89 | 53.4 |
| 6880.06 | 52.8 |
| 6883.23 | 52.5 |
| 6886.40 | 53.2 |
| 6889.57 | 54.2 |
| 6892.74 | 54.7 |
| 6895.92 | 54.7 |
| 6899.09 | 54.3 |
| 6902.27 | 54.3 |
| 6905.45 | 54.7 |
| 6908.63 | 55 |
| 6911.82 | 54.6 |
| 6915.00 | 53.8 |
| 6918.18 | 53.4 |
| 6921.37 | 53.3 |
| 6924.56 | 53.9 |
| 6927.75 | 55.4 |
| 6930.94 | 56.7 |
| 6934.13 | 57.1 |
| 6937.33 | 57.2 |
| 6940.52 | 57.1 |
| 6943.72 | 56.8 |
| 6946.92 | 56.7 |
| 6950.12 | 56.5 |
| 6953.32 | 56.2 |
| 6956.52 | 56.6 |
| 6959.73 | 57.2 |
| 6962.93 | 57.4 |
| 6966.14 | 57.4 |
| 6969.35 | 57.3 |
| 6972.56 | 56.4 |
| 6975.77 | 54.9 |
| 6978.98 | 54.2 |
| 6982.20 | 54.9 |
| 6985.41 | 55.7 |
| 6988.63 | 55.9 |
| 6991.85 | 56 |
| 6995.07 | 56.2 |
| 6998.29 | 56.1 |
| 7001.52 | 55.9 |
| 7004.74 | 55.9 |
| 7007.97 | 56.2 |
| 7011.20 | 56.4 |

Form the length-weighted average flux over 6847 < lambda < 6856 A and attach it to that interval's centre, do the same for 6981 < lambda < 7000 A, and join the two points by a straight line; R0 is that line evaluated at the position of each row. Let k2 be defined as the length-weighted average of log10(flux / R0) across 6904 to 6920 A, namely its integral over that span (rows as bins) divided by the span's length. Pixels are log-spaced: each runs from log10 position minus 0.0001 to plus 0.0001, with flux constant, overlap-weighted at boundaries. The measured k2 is -0.0064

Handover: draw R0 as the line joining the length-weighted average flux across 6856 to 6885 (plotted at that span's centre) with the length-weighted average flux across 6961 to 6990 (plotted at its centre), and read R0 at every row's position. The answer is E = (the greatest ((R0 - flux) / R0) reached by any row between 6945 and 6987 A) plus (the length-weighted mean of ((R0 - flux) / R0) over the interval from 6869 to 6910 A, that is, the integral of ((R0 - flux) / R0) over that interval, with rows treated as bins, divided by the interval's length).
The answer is 0.031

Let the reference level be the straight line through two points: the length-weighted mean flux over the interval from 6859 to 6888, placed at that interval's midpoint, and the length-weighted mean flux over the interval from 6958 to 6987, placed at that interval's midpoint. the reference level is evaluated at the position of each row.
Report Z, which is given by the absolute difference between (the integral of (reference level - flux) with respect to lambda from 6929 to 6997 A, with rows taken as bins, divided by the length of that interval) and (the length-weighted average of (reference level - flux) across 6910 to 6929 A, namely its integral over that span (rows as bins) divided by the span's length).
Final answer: 1.08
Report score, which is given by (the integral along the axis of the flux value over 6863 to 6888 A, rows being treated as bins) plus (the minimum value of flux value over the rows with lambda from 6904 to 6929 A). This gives 1387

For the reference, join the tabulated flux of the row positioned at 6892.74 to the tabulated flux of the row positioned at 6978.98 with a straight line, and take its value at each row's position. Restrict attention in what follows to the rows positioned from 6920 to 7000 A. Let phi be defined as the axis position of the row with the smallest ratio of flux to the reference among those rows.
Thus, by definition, 6921.37 A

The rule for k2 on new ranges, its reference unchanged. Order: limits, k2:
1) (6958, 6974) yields 0.0120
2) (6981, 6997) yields -0.0003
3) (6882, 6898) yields -0.0079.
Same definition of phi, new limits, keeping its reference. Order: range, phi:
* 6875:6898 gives 6883.23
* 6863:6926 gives 6883.23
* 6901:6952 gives 6921.37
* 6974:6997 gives 6978.98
